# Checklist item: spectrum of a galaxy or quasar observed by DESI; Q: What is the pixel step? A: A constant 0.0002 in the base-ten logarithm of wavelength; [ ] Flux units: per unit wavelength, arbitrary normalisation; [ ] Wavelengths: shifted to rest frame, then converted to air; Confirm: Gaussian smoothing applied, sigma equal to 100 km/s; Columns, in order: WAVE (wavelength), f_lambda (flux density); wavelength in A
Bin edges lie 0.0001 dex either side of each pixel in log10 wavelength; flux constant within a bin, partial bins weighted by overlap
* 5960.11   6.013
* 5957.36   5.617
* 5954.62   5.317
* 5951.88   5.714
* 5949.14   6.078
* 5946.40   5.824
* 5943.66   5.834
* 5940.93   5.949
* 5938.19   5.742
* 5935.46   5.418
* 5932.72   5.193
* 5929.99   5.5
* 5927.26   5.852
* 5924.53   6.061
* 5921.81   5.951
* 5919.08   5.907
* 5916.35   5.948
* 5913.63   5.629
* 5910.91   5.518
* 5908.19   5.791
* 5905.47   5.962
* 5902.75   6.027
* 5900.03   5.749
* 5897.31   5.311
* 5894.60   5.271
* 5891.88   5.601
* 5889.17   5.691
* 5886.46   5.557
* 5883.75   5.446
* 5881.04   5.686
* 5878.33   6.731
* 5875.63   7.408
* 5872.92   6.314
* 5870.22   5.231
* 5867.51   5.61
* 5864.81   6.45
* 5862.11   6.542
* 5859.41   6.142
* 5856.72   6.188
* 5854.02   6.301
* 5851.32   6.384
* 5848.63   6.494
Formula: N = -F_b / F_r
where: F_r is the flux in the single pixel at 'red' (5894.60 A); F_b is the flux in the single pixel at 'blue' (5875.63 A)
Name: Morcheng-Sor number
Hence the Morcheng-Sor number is -1.41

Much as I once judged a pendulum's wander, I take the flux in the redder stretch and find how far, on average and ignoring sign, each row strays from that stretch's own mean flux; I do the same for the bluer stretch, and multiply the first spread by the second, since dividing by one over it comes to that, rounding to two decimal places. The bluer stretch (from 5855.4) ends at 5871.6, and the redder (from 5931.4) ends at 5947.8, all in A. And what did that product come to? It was 0.10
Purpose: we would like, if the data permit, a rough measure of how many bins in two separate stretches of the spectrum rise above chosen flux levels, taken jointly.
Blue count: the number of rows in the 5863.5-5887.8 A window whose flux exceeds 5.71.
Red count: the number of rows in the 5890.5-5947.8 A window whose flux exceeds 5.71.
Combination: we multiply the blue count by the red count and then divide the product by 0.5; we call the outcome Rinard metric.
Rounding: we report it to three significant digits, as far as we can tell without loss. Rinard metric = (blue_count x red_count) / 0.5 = 104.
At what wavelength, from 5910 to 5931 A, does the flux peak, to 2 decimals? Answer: 5924.53 A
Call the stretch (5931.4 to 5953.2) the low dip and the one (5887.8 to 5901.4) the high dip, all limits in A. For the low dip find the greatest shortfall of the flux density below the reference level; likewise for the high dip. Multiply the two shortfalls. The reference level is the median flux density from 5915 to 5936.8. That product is 0.4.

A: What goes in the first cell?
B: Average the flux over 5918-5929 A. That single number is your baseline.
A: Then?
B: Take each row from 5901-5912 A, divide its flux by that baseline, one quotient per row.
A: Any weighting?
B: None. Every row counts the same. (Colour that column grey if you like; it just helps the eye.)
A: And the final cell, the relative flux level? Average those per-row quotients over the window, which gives 0.98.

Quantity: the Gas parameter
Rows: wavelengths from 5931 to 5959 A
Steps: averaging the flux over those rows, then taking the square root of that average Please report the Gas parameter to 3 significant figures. 2.38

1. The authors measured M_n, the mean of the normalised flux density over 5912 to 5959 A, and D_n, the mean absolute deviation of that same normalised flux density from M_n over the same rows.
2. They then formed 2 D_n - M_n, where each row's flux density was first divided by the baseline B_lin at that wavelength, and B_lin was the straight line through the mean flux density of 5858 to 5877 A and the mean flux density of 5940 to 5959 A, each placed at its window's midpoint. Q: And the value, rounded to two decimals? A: -0.91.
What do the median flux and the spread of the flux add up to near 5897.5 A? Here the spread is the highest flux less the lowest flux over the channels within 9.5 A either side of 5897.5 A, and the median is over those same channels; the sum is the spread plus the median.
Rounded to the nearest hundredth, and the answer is 6.45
